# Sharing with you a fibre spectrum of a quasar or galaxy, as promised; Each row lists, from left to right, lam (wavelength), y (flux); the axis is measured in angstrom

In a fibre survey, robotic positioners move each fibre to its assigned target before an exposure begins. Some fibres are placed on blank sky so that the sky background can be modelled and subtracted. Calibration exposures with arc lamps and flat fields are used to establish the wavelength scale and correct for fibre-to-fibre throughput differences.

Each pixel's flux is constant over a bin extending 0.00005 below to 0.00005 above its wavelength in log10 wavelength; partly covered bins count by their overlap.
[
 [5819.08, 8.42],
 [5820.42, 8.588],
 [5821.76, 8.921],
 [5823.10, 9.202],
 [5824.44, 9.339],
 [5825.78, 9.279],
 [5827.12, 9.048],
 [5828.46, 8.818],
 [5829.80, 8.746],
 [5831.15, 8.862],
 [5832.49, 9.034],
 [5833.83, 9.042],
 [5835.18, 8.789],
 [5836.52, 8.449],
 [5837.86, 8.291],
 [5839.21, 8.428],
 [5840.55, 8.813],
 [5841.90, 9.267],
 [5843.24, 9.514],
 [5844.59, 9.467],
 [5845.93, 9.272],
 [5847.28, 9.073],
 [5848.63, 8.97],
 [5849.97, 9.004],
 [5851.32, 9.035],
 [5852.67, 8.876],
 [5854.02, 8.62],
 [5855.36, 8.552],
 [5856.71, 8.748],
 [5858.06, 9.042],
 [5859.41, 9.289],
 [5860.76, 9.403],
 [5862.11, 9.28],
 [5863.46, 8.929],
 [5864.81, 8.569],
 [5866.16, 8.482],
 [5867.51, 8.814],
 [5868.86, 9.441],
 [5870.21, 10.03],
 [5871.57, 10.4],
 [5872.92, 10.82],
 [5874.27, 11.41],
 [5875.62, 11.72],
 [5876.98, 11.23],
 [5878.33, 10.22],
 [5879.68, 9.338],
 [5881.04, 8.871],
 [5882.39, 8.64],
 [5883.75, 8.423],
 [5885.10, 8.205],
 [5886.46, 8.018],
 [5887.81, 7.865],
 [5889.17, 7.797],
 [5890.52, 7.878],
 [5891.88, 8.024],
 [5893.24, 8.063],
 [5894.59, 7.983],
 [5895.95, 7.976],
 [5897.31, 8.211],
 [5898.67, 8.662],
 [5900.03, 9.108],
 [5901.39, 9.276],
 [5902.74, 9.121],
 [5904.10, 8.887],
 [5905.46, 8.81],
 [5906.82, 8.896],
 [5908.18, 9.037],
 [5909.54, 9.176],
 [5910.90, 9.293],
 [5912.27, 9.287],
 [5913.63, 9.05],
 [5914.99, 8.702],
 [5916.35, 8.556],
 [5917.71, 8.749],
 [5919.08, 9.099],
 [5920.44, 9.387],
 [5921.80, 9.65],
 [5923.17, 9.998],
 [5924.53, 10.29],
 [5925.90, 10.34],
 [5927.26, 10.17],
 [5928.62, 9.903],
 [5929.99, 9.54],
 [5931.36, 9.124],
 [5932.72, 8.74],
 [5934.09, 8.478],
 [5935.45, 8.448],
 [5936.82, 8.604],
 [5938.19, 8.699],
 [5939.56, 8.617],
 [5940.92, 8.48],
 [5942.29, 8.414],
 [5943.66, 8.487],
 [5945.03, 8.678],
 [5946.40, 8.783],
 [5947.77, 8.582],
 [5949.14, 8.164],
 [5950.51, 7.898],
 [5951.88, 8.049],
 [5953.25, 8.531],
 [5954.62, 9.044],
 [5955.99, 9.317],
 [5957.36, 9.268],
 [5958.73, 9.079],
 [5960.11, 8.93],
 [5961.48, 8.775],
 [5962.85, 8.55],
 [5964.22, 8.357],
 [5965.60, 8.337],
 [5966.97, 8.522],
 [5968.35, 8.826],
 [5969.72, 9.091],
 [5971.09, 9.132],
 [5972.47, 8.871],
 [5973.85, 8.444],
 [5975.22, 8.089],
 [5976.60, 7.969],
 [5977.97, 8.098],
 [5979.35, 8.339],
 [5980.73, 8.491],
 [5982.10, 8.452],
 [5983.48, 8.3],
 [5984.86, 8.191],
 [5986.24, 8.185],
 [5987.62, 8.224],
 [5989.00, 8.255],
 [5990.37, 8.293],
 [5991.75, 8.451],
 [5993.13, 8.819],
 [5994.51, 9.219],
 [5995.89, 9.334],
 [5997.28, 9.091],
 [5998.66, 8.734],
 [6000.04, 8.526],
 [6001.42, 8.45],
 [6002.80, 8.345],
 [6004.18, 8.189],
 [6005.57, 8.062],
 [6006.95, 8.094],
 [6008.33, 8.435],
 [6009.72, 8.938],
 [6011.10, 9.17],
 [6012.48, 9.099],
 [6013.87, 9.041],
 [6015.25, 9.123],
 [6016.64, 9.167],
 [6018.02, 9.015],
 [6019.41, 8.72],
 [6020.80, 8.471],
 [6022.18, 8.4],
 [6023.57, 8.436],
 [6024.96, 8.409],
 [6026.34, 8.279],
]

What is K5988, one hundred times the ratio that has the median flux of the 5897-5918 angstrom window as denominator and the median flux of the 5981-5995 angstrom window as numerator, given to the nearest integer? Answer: 93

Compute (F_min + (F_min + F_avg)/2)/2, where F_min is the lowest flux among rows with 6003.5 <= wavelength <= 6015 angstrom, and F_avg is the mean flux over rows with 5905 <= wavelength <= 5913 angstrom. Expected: 8.32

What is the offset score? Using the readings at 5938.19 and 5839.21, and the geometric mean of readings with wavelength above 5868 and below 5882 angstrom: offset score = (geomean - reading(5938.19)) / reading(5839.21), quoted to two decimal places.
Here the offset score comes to 0.19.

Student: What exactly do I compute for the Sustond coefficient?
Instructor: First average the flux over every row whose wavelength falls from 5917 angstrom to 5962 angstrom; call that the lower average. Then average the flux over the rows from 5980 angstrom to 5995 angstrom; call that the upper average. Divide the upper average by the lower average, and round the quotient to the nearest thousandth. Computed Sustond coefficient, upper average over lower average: 0.940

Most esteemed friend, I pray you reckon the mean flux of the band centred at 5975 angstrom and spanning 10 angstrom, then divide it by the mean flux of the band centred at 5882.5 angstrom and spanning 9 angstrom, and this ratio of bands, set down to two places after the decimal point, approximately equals 0.96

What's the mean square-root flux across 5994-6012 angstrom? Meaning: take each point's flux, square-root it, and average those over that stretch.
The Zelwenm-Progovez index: 2.94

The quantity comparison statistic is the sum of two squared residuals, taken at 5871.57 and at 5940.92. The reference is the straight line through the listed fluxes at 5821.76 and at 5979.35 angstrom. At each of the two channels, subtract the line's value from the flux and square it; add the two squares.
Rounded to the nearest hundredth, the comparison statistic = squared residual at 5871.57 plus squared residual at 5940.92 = 2.77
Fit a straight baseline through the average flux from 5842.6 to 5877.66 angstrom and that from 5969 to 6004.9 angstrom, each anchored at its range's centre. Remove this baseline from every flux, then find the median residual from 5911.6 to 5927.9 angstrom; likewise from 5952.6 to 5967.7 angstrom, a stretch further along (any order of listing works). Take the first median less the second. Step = 0.23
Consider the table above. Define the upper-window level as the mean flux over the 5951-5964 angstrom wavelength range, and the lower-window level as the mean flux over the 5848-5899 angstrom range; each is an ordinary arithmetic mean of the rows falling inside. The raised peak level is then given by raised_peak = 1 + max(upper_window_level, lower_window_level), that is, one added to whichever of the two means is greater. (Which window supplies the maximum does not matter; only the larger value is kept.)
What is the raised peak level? 10.0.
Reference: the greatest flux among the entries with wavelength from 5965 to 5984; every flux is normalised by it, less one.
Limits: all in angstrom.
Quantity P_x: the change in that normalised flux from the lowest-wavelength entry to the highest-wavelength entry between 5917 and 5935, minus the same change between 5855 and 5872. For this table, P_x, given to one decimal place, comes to -0.2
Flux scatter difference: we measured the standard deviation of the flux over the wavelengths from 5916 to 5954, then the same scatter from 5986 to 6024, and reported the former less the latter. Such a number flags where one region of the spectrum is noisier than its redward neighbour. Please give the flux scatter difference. 0.3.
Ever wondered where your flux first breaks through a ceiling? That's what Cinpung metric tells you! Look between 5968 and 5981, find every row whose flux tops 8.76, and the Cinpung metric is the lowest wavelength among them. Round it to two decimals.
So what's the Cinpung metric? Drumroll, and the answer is 5968.35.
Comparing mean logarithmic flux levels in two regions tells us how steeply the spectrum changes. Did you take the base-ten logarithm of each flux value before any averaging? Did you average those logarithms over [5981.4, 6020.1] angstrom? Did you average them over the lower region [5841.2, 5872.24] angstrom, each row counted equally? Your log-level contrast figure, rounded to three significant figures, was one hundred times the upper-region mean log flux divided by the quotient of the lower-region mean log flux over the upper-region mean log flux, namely 91.3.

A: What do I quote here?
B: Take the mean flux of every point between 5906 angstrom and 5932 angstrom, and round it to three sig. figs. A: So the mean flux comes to 9.38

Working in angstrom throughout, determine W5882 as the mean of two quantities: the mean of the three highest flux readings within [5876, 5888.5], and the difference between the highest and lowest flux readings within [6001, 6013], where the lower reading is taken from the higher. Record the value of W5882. 5.7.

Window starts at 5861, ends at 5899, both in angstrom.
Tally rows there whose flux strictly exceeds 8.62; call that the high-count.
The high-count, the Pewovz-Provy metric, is 15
